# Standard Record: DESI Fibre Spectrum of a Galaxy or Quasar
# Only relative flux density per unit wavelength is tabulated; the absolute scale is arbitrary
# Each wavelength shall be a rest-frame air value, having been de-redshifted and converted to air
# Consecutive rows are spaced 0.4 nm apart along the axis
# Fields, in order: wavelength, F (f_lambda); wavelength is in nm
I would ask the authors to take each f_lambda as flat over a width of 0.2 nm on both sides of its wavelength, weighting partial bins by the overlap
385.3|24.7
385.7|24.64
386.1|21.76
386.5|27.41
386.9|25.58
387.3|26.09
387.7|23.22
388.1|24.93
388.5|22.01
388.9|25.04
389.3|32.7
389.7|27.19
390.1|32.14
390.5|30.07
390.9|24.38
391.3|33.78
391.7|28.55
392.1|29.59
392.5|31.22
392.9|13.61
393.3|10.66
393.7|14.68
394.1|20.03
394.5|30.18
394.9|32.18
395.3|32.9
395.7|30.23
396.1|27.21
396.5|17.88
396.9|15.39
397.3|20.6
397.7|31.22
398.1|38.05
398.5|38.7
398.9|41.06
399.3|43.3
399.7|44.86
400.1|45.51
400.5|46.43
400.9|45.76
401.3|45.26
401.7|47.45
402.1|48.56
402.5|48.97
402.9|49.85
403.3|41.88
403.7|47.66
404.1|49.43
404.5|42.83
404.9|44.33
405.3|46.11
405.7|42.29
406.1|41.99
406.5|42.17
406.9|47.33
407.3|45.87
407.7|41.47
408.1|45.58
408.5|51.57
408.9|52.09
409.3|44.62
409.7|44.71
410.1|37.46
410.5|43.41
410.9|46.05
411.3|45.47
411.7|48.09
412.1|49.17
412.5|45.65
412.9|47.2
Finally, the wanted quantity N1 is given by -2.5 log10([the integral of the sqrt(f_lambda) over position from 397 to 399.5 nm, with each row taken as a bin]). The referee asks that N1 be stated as -2.9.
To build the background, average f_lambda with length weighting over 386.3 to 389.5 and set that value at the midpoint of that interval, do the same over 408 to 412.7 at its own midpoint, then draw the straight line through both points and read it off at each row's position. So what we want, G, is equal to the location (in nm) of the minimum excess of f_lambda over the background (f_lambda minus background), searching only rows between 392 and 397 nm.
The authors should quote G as 393.3 nm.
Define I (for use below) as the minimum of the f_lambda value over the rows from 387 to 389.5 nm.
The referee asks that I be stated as 22.01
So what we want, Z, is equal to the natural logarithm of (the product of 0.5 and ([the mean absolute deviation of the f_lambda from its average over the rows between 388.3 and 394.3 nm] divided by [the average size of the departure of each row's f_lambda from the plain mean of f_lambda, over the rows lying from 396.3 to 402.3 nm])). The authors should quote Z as -1.1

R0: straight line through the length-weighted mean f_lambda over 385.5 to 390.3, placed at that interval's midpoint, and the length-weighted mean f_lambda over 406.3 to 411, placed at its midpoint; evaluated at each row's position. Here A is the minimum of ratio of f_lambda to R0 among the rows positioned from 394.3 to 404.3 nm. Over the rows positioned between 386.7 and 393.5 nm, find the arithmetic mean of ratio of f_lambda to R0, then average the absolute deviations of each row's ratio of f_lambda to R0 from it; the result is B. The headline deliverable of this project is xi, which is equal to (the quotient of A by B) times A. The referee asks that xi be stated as 1.3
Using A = 0.45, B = 0.15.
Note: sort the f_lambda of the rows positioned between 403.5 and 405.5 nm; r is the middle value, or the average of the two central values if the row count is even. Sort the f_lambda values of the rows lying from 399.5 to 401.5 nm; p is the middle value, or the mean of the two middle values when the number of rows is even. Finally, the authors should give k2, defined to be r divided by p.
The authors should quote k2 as 1.0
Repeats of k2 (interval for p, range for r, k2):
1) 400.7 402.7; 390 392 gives 0.6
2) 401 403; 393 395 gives 0.4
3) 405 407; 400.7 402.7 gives 1.1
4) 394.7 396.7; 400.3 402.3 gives 1.5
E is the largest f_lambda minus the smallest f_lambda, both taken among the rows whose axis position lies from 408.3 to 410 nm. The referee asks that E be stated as 7.5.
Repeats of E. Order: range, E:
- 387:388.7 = 4.1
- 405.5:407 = 5.3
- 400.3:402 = 2.2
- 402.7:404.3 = 8.0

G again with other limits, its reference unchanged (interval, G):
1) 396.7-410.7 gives 396.9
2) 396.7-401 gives 396.9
